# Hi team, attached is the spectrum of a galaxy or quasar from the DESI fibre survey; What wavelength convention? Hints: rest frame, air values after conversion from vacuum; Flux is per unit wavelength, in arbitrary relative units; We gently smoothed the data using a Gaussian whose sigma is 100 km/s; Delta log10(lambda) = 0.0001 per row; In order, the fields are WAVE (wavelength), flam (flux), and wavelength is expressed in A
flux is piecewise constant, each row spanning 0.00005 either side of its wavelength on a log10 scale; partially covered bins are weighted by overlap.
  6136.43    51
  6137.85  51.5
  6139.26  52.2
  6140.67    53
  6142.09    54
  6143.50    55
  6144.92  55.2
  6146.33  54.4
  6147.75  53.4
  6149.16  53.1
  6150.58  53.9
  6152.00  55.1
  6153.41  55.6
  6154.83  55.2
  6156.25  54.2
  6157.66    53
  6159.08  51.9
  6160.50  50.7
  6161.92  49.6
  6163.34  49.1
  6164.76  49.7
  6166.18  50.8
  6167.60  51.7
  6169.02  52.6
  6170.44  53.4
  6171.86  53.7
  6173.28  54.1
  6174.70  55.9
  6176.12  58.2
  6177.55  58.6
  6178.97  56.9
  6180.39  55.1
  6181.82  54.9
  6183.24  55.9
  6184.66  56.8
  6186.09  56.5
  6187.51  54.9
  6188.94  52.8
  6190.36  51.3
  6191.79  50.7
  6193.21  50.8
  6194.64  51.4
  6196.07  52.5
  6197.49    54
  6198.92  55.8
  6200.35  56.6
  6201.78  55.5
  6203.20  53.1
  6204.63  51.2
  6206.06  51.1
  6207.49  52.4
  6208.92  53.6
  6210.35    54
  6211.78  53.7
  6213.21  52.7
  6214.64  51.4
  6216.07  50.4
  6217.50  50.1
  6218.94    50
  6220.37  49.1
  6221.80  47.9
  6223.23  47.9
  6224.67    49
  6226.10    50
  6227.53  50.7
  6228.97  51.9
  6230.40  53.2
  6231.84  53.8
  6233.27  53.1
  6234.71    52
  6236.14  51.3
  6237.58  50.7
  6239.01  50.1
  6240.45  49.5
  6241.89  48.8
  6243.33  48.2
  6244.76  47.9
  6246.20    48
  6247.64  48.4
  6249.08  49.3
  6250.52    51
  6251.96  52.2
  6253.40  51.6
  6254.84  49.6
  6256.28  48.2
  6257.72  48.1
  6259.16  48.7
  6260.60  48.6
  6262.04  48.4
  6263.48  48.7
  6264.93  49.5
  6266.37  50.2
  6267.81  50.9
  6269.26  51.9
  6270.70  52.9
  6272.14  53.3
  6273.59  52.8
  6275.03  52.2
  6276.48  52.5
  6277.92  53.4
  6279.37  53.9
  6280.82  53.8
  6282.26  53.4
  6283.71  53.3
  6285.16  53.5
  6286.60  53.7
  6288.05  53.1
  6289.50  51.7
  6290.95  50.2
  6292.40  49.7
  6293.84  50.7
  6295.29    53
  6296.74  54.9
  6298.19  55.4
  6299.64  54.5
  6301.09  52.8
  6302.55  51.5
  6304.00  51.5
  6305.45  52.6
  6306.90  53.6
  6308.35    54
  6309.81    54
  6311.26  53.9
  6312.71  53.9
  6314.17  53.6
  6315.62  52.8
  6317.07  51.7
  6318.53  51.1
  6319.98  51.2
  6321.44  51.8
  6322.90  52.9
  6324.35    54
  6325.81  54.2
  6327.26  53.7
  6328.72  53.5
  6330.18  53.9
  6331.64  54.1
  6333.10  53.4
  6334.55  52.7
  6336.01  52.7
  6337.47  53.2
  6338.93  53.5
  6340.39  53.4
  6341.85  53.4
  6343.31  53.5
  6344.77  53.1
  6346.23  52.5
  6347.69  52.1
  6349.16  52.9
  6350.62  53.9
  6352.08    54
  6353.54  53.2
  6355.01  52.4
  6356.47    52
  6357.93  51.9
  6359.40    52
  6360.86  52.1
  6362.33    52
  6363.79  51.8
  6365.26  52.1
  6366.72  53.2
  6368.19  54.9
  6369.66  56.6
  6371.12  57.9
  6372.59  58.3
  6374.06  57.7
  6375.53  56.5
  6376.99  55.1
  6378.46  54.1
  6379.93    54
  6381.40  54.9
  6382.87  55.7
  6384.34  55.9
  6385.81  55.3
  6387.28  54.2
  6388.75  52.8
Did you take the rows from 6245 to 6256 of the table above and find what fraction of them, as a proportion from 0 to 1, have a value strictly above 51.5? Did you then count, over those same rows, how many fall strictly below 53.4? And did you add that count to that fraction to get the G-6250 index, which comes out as 7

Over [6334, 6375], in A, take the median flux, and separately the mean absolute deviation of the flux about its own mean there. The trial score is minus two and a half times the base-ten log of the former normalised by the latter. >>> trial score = -4.01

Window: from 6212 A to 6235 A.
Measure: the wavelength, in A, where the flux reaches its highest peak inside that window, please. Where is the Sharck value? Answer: 6231.84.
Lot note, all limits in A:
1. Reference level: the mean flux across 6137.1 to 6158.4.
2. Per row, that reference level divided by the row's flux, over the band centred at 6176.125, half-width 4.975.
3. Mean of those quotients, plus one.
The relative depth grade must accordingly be 1.96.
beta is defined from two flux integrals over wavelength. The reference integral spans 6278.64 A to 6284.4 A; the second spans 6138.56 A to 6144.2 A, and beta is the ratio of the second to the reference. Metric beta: 0.98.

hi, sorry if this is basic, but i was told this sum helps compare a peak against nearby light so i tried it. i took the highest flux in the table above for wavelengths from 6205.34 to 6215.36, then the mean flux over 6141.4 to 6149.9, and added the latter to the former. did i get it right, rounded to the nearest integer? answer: 108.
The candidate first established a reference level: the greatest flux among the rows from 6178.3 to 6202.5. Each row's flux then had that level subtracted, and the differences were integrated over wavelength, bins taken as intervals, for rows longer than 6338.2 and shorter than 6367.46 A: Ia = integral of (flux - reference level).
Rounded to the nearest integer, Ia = -121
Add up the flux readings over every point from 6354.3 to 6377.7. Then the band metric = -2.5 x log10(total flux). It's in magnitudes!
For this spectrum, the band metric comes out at -7.34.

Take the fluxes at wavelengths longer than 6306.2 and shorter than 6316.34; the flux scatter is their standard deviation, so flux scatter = 0.4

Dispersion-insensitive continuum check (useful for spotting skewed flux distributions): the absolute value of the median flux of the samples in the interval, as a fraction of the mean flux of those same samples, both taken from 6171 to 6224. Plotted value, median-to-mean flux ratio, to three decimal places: 1.006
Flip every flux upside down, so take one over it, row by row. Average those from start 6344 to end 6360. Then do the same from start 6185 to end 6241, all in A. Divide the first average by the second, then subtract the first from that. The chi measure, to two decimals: 0.97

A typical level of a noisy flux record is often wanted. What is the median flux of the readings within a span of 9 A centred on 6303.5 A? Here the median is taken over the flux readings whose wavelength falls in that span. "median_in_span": 52.7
